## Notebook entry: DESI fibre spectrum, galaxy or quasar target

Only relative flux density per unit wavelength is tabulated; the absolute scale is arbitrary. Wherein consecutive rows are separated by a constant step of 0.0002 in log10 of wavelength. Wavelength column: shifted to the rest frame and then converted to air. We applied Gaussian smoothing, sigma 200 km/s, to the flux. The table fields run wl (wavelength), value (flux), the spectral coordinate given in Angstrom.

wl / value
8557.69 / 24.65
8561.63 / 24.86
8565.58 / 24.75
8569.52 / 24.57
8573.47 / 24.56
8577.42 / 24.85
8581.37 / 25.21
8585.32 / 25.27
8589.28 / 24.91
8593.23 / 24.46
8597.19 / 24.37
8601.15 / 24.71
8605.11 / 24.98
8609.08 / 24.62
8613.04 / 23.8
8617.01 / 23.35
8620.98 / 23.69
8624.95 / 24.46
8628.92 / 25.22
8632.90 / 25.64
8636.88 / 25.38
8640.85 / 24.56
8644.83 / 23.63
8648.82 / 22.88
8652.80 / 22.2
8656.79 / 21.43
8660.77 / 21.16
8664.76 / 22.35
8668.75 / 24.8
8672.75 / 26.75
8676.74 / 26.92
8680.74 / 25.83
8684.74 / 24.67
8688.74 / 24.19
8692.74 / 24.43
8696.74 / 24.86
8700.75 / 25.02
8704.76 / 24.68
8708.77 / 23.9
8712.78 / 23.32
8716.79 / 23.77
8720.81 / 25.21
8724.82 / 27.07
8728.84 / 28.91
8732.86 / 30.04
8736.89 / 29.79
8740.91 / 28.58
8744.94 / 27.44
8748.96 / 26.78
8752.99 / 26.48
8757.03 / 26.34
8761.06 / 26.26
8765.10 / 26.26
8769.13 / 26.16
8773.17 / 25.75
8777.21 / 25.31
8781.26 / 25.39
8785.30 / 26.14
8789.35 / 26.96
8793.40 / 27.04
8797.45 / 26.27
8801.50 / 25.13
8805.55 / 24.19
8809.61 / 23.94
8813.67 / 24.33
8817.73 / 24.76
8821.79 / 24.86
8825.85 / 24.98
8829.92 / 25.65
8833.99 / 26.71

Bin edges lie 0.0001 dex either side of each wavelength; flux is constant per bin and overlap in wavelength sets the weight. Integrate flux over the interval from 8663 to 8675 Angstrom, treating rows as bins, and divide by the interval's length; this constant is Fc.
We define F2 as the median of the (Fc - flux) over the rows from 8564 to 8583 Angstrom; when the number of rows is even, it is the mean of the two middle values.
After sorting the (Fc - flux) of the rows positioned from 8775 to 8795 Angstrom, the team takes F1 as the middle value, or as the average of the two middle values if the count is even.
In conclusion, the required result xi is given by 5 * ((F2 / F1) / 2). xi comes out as 0.0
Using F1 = -1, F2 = -0.02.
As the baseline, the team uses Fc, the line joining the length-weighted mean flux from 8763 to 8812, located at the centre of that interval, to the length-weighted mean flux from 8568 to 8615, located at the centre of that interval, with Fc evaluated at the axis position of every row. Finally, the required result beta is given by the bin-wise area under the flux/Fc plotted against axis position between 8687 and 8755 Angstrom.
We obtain 70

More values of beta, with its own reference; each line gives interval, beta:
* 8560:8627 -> 67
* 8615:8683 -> 66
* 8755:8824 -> 69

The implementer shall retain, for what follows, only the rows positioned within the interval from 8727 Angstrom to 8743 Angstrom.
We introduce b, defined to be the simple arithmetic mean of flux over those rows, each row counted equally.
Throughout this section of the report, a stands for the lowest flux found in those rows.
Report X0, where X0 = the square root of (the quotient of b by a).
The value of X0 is 1.013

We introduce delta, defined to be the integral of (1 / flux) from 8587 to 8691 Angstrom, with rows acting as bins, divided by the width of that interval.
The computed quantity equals 0.0413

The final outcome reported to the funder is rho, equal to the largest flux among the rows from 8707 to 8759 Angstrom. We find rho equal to 30.04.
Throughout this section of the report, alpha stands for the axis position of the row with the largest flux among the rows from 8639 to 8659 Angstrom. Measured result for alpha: 8640.85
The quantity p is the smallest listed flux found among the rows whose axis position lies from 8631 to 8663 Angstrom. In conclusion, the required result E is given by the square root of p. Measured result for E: 4.60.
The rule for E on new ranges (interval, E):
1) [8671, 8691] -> 4.92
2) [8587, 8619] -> 4.83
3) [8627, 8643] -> 4.96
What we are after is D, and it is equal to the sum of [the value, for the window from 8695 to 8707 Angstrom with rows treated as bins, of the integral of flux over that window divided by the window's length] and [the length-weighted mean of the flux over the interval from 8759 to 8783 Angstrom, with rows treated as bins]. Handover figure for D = 50.7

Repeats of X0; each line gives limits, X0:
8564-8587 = 1.006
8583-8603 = 1.008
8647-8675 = 1.044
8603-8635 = 1.024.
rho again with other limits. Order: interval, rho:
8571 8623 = 25.27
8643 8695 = 26.92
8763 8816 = 27.04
